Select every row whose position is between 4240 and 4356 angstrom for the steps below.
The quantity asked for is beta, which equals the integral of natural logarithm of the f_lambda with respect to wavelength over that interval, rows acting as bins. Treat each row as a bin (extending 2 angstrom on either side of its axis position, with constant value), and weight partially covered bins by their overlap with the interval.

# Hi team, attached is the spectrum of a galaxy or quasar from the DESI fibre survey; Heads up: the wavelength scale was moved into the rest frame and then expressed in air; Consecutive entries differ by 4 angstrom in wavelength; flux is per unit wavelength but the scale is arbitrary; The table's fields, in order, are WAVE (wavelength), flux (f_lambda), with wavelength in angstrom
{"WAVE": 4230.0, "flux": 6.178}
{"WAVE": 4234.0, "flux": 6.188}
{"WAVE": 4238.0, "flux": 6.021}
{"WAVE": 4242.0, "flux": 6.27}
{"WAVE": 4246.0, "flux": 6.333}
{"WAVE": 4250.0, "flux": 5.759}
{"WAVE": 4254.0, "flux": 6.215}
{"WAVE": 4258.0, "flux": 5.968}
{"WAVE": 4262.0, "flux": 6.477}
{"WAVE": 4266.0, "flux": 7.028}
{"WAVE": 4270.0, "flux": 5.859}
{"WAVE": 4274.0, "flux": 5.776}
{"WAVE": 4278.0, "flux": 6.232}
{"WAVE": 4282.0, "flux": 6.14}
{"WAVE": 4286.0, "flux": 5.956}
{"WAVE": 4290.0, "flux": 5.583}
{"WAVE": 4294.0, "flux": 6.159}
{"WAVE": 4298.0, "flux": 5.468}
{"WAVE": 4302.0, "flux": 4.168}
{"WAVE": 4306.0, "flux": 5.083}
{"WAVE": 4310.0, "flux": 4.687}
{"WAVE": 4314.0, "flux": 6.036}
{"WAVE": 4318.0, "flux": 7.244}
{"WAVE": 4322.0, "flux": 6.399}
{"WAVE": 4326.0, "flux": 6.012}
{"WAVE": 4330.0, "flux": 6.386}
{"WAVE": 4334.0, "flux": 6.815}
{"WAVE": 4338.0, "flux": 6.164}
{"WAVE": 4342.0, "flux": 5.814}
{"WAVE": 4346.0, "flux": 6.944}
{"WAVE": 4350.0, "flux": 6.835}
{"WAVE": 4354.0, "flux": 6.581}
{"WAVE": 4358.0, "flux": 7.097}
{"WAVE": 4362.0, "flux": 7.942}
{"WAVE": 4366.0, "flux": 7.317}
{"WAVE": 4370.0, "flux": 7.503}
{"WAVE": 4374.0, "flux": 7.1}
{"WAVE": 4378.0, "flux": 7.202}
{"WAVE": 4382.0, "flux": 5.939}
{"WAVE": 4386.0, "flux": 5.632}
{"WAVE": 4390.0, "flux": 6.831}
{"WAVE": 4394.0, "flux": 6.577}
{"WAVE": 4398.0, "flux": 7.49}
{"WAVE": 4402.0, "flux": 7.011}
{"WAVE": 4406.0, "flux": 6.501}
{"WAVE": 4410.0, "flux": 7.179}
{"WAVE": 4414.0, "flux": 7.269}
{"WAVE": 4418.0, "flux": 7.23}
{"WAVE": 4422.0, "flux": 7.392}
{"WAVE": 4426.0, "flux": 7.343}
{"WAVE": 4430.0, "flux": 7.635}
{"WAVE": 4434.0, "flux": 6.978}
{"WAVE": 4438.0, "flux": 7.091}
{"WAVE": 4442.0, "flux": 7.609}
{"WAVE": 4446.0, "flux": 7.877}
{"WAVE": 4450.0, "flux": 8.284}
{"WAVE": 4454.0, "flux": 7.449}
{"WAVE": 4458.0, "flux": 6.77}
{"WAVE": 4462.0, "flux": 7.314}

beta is 209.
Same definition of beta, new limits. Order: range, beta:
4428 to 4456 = 57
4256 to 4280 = 44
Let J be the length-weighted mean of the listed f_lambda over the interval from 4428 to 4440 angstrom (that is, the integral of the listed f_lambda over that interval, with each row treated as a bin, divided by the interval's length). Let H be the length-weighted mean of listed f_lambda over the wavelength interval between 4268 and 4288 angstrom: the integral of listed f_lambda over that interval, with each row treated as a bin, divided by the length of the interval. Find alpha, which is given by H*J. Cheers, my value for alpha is 43.4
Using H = 6.0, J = 7.23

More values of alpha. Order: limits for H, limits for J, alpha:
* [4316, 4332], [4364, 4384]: 45.7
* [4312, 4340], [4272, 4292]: 38.2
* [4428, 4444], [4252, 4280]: 45.6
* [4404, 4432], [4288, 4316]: 38.4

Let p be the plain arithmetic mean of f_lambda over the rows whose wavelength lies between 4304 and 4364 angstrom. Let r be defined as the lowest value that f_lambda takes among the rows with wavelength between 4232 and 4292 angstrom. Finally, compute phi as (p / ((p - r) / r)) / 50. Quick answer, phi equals 0.9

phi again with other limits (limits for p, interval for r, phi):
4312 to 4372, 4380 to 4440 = 0.7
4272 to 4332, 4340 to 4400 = 3.5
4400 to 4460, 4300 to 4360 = 0.2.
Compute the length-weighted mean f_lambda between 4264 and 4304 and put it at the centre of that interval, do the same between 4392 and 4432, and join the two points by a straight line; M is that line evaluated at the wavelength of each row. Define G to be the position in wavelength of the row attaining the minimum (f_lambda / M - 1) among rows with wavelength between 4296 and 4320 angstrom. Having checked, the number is 4302.0 angstrom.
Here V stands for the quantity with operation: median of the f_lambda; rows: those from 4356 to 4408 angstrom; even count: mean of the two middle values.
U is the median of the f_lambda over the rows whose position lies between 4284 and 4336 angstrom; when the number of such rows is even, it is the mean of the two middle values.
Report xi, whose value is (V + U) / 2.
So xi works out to 6.55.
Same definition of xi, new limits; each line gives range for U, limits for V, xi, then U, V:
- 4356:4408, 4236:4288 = 6.62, 7.10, 6.1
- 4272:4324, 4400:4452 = 6.61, 5.96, 7.3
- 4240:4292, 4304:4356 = 6.26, 6.14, 6.4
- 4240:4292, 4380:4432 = 6.66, 6.14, 7.2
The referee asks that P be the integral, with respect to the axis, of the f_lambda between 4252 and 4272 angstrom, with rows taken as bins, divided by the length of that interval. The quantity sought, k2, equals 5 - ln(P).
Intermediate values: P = 6.31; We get 3.16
